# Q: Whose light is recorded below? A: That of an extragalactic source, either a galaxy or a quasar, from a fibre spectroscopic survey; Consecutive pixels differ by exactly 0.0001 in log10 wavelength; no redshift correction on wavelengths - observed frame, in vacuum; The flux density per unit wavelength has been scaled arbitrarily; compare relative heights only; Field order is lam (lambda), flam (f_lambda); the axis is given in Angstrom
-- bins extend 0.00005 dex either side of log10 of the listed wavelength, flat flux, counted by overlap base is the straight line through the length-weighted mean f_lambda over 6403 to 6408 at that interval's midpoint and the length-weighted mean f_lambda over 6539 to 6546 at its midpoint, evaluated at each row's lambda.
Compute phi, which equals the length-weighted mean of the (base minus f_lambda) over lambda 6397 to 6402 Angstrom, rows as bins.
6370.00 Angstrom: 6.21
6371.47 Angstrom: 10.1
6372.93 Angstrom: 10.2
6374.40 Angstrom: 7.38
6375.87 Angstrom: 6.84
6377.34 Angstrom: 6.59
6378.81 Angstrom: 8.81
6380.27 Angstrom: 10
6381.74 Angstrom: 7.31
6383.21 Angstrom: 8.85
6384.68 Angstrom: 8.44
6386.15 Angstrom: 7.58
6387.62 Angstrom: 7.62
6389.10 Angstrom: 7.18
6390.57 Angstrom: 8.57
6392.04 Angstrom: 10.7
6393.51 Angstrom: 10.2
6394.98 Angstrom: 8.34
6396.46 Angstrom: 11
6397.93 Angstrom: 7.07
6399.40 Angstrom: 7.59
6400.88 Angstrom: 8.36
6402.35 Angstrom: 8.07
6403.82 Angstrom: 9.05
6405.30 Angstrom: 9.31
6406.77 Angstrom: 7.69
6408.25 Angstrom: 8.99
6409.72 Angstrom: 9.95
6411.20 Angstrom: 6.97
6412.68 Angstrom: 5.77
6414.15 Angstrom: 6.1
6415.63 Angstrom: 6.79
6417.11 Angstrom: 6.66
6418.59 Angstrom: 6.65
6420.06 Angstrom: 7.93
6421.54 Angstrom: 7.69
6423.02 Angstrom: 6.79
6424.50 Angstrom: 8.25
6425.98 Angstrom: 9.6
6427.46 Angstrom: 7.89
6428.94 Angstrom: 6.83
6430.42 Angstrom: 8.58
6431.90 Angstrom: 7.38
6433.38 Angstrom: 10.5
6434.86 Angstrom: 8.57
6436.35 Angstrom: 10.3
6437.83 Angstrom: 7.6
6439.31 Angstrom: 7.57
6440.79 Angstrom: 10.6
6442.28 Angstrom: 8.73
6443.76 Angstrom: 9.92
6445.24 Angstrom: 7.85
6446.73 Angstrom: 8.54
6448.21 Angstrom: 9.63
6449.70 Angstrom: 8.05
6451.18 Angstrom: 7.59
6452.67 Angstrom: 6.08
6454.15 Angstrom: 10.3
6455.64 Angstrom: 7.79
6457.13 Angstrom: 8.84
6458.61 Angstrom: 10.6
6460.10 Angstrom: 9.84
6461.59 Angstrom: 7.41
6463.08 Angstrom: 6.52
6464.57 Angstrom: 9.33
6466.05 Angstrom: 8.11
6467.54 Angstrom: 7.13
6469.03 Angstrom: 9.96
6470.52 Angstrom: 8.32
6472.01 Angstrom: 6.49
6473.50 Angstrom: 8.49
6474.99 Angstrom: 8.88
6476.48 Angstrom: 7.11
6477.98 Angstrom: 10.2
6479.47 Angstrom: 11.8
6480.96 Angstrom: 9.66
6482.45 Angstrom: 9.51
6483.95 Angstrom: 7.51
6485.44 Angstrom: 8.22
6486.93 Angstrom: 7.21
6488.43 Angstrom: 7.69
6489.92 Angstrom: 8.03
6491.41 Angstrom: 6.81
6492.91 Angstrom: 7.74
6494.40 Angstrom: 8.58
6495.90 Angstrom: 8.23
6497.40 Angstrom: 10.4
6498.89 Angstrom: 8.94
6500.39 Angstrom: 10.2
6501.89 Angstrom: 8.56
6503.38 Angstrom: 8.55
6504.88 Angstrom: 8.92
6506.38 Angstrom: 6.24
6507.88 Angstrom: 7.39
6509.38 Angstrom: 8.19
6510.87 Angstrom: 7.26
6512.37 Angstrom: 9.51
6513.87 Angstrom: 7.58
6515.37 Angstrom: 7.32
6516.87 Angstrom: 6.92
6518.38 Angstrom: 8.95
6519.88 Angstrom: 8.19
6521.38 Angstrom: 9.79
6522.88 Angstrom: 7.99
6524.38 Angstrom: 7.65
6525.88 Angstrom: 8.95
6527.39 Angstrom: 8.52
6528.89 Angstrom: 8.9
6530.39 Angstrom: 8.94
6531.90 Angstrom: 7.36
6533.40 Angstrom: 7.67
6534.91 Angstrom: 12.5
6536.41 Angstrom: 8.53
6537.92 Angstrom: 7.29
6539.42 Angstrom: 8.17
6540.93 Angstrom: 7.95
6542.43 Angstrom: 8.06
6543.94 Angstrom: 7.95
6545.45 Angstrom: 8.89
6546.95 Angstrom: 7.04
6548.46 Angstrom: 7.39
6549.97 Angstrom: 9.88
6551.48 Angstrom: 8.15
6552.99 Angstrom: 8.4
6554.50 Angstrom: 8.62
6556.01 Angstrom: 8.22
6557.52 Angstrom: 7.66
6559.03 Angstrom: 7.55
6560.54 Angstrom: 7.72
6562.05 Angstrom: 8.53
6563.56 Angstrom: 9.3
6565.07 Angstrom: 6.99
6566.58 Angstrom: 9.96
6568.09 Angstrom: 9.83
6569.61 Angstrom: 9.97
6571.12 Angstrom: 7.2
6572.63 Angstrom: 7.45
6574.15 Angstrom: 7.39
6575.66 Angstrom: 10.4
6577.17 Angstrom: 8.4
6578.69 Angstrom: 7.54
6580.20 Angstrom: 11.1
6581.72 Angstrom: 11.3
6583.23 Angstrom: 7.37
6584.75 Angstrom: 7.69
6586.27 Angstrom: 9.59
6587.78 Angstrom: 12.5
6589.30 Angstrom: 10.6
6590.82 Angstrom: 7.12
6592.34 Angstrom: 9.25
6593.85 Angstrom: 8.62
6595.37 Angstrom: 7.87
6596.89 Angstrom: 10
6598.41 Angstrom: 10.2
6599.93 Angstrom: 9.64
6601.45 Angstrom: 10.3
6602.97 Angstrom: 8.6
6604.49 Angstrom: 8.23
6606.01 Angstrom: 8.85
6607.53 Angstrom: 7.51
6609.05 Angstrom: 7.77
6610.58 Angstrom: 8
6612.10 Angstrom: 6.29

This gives 0.9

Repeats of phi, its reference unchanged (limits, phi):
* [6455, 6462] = -0.5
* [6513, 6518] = 0.8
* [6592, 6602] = -1.4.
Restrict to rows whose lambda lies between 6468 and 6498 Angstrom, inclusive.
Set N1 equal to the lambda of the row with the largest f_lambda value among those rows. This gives 6479.47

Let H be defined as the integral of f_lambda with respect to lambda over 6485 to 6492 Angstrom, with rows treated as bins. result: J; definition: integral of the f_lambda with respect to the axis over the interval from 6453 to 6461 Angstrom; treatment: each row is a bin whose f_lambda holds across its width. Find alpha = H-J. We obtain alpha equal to -21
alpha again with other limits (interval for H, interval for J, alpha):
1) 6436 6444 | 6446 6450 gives 37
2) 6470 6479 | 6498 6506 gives 4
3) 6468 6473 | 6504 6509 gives 3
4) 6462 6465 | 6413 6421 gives -31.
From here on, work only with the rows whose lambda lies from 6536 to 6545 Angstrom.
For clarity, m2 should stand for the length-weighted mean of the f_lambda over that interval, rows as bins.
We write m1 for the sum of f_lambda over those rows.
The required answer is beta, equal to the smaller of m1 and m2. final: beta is 8.0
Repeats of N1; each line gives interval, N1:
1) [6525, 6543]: 6534.91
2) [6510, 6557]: 6534.91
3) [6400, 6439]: 6433.38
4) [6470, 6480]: 6479.47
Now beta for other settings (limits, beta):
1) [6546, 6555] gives 8.3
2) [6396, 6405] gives 8.5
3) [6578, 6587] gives 9.1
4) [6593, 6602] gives 9.4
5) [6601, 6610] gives 8.5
